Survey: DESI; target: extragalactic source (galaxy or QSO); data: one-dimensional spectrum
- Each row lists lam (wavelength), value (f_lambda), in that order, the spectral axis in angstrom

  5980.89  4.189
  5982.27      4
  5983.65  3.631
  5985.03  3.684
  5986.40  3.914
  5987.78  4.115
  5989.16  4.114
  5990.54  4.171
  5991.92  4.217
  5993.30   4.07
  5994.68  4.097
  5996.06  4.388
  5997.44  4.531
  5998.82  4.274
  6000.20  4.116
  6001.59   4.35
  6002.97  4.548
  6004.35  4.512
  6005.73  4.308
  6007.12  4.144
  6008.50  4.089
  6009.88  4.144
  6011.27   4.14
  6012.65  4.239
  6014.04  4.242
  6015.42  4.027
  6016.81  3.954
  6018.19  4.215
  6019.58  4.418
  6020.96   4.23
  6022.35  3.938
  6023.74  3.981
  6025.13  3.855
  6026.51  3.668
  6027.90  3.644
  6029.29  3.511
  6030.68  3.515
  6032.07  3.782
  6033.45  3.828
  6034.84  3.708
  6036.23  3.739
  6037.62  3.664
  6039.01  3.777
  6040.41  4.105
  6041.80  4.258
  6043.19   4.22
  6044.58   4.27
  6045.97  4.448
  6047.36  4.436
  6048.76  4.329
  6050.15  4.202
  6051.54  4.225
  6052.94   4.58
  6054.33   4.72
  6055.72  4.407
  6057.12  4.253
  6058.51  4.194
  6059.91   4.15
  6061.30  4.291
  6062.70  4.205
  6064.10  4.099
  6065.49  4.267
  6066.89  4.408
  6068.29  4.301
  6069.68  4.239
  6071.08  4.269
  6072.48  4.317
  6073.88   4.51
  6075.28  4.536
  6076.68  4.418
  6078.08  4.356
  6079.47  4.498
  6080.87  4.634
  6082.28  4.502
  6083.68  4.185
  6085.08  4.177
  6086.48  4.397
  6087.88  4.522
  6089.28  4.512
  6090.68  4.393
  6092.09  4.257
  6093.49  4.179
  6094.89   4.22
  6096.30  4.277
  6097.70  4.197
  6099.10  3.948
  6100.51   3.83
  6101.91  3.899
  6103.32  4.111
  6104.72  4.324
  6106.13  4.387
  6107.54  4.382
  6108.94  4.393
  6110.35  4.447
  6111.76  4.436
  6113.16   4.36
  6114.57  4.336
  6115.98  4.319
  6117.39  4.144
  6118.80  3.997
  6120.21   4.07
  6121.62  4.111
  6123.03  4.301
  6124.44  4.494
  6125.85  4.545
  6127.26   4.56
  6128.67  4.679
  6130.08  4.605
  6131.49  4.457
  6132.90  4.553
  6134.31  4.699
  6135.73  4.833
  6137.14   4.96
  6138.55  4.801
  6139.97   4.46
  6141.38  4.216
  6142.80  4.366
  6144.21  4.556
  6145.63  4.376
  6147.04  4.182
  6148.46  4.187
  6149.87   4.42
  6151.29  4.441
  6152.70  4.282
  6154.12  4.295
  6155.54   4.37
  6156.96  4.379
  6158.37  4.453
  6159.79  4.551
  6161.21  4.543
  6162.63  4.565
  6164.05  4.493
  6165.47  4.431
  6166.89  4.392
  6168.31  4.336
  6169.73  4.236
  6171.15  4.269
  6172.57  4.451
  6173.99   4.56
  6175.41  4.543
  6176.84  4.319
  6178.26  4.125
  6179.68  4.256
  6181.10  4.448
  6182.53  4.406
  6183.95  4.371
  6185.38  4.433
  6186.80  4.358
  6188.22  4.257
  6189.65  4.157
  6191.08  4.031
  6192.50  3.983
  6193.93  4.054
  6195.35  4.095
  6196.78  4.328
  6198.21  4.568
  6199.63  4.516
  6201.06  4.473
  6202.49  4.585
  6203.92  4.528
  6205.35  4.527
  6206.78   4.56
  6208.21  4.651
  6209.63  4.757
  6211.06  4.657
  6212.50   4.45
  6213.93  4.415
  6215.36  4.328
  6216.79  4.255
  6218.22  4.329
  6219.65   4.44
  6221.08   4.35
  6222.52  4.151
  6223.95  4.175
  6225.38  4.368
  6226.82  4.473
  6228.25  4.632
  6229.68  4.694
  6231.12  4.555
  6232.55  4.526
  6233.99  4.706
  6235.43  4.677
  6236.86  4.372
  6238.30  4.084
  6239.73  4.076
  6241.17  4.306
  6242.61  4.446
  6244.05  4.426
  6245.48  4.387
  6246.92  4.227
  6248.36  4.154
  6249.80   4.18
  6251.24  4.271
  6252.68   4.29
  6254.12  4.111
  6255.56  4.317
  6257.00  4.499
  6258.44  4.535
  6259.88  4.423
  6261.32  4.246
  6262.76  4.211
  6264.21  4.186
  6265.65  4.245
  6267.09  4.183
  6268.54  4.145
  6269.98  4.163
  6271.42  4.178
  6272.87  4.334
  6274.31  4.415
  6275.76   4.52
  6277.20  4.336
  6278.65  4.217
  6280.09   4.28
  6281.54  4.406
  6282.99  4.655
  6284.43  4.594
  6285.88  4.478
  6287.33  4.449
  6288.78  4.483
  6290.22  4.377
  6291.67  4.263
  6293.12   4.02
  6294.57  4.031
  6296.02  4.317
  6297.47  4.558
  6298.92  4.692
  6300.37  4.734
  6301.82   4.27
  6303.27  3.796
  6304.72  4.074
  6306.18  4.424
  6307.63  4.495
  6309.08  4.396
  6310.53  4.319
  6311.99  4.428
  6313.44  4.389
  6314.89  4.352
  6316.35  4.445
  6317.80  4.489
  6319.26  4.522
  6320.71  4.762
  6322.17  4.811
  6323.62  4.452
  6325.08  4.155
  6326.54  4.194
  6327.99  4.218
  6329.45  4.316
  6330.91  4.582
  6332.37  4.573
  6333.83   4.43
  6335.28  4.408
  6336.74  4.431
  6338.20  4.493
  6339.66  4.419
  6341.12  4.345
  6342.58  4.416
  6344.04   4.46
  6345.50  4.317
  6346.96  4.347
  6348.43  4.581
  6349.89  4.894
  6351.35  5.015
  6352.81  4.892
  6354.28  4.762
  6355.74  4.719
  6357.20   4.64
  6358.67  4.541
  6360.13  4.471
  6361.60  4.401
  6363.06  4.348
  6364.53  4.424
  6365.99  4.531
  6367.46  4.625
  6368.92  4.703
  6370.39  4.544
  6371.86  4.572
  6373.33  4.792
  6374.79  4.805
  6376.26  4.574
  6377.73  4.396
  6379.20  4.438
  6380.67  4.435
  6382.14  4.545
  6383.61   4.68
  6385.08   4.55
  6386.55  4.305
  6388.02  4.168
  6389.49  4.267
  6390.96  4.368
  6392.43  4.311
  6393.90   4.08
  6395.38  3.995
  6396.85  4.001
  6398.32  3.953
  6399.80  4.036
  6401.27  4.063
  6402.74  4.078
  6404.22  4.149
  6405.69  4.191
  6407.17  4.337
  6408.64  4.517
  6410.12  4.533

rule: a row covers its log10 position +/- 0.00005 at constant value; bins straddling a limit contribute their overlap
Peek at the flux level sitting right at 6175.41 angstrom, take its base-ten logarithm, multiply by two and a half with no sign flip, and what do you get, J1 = 1.64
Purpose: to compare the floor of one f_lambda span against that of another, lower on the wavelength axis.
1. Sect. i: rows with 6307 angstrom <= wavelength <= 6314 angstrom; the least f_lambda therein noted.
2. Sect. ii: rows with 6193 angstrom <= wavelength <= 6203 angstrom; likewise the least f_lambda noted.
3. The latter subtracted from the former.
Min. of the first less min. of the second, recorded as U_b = 0.3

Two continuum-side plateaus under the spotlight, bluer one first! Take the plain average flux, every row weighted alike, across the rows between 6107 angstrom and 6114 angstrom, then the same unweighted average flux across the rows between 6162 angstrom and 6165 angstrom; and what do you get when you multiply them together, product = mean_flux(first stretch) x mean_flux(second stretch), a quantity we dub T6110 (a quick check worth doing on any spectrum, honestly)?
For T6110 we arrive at 19.9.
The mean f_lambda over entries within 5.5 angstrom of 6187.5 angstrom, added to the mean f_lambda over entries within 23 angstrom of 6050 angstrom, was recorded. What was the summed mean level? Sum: 8.38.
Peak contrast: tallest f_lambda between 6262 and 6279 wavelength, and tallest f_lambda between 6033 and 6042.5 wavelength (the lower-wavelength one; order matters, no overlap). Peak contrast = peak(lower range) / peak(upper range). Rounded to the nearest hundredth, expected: 0.94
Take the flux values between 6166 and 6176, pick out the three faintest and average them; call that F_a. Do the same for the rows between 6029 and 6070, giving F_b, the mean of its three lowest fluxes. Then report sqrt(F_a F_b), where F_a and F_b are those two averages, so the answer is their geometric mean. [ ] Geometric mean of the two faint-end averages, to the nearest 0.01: 3.91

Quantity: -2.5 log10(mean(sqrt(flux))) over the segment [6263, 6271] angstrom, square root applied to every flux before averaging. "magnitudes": -0.777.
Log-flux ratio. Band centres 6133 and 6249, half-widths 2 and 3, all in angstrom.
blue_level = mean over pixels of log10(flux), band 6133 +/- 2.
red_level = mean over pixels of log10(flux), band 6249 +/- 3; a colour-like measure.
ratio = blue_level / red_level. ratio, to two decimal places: 1.06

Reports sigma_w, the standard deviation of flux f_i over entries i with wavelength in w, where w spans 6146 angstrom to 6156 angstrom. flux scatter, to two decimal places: 0.10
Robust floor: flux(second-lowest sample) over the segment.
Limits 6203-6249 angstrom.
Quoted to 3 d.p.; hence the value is 4.084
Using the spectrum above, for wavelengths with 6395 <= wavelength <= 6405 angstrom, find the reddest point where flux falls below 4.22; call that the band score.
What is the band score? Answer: 6404.22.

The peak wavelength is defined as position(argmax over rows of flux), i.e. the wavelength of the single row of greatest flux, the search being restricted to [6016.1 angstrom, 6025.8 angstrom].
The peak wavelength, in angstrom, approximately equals 6019.58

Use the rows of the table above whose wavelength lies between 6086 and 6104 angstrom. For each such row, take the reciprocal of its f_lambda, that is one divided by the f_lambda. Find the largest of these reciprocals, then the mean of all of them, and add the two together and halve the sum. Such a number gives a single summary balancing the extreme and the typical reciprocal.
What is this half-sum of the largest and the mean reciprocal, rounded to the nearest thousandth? 0.250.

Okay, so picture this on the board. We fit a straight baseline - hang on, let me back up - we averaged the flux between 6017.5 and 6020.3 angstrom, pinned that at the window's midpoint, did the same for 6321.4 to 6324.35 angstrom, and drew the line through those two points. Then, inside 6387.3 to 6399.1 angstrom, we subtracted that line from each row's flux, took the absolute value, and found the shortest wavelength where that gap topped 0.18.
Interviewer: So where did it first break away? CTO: 6388.02 angstrom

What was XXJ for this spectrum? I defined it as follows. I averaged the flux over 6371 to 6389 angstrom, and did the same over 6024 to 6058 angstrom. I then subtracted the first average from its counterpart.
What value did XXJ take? -0.5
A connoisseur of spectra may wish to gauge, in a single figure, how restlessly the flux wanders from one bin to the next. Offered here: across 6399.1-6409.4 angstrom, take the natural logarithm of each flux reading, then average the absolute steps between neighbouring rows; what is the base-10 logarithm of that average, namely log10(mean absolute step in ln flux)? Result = -1.73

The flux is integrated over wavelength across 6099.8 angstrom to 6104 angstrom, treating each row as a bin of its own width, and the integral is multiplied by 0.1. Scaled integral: 1.66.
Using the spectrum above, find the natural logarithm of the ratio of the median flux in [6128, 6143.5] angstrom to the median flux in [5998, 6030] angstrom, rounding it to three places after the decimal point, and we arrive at 0.105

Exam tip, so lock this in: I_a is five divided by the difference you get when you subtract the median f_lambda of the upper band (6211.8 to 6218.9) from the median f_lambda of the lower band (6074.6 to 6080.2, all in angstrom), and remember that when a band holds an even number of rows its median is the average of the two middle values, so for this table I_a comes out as 39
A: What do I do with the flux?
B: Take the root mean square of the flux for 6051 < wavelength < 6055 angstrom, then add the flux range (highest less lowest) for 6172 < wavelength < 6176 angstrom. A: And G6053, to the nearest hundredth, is 4.62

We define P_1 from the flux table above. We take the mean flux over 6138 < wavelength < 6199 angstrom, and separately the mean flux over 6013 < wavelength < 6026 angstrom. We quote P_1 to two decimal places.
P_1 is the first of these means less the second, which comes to 0.26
